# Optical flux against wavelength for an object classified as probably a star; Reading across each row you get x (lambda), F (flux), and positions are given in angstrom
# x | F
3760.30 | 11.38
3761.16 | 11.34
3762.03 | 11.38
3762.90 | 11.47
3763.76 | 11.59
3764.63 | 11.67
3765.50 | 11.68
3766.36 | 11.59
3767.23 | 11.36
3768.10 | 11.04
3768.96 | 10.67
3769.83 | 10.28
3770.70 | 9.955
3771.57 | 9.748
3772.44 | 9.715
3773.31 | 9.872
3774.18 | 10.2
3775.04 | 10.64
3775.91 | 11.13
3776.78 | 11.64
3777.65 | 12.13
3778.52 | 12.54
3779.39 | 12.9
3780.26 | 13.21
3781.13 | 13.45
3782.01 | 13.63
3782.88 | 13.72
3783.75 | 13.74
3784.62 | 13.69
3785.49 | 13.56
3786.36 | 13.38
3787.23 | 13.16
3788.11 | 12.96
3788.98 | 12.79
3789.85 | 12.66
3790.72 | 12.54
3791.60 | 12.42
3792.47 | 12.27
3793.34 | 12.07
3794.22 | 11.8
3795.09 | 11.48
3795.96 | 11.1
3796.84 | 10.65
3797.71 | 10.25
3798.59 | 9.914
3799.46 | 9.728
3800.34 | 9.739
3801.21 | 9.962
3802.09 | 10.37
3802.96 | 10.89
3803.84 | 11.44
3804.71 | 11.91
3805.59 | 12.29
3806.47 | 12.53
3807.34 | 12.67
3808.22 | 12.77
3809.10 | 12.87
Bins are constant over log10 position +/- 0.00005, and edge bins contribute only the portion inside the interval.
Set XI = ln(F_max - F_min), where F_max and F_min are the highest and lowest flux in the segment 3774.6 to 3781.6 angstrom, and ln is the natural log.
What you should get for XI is 1.0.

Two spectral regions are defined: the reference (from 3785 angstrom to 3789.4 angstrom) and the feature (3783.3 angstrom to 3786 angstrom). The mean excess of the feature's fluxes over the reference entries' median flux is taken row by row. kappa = 0.5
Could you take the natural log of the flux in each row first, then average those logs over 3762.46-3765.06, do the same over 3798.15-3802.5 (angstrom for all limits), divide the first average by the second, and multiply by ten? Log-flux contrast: 10.7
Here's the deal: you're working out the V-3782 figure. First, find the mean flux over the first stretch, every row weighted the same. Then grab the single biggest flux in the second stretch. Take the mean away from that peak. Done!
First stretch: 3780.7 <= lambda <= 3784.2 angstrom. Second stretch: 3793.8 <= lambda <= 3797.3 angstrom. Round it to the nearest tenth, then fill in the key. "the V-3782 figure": -1.8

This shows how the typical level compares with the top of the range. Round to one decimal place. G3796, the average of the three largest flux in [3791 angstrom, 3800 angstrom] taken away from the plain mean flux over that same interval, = -1.1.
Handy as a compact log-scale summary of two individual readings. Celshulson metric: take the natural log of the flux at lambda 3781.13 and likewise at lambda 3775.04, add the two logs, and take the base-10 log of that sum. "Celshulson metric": 0.696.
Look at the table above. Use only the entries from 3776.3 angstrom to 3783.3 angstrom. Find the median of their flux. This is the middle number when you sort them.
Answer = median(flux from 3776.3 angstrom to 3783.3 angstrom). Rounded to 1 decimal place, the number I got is 13.1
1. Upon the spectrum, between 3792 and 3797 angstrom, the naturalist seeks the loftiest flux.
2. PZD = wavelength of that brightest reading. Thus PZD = 3792.47 angstrom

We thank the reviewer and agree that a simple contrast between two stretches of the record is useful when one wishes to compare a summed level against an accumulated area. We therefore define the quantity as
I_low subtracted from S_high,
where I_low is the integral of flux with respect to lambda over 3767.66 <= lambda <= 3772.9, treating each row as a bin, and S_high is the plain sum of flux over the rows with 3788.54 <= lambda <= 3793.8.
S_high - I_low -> 21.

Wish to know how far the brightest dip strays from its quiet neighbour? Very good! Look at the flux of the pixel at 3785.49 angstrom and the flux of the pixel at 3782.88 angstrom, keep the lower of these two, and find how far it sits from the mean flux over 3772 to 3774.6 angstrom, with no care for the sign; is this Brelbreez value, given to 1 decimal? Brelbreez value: 3.6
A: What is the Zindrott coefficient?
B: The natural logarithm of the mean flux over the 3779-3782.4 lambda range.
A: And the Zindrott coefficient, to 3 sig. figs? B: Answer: 2.59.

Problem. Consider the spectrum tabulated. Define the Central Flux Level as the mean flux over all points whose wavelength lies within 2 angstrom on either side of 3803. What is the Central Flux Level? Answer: 10.9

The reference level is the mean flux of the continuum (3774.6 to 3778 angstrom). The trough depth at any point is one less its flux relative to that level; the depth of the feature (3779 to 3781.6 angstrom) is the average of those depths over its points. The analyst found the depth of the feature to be -0.16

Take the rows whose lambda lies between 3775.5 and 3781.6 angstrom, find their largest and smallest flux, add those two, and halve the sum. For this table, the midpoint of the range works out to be 12.3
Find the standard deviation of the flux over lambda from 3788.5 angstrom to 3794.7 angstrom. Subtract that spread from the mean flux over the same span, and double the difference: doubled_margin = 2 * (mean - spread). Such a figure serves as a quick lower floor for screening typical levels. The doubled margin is 24.1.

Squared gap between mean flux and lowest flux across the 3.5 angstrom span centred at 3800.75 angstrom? 0.0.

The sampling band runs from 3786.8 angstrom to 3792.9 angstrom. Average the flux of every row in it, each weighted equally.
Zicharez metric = 12.7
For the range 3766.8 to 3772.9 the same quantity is 10.4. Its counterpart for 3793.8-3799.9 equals 10.7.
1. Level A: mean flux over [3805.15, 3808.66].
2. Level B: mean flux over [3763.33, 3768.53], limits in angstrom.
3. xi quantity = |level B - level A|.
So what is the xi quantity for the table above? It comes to 1.1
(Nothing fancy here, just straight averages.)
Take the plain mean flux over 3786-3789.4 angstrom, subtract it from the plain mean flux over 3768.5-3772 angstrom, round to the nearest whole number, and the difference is -3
